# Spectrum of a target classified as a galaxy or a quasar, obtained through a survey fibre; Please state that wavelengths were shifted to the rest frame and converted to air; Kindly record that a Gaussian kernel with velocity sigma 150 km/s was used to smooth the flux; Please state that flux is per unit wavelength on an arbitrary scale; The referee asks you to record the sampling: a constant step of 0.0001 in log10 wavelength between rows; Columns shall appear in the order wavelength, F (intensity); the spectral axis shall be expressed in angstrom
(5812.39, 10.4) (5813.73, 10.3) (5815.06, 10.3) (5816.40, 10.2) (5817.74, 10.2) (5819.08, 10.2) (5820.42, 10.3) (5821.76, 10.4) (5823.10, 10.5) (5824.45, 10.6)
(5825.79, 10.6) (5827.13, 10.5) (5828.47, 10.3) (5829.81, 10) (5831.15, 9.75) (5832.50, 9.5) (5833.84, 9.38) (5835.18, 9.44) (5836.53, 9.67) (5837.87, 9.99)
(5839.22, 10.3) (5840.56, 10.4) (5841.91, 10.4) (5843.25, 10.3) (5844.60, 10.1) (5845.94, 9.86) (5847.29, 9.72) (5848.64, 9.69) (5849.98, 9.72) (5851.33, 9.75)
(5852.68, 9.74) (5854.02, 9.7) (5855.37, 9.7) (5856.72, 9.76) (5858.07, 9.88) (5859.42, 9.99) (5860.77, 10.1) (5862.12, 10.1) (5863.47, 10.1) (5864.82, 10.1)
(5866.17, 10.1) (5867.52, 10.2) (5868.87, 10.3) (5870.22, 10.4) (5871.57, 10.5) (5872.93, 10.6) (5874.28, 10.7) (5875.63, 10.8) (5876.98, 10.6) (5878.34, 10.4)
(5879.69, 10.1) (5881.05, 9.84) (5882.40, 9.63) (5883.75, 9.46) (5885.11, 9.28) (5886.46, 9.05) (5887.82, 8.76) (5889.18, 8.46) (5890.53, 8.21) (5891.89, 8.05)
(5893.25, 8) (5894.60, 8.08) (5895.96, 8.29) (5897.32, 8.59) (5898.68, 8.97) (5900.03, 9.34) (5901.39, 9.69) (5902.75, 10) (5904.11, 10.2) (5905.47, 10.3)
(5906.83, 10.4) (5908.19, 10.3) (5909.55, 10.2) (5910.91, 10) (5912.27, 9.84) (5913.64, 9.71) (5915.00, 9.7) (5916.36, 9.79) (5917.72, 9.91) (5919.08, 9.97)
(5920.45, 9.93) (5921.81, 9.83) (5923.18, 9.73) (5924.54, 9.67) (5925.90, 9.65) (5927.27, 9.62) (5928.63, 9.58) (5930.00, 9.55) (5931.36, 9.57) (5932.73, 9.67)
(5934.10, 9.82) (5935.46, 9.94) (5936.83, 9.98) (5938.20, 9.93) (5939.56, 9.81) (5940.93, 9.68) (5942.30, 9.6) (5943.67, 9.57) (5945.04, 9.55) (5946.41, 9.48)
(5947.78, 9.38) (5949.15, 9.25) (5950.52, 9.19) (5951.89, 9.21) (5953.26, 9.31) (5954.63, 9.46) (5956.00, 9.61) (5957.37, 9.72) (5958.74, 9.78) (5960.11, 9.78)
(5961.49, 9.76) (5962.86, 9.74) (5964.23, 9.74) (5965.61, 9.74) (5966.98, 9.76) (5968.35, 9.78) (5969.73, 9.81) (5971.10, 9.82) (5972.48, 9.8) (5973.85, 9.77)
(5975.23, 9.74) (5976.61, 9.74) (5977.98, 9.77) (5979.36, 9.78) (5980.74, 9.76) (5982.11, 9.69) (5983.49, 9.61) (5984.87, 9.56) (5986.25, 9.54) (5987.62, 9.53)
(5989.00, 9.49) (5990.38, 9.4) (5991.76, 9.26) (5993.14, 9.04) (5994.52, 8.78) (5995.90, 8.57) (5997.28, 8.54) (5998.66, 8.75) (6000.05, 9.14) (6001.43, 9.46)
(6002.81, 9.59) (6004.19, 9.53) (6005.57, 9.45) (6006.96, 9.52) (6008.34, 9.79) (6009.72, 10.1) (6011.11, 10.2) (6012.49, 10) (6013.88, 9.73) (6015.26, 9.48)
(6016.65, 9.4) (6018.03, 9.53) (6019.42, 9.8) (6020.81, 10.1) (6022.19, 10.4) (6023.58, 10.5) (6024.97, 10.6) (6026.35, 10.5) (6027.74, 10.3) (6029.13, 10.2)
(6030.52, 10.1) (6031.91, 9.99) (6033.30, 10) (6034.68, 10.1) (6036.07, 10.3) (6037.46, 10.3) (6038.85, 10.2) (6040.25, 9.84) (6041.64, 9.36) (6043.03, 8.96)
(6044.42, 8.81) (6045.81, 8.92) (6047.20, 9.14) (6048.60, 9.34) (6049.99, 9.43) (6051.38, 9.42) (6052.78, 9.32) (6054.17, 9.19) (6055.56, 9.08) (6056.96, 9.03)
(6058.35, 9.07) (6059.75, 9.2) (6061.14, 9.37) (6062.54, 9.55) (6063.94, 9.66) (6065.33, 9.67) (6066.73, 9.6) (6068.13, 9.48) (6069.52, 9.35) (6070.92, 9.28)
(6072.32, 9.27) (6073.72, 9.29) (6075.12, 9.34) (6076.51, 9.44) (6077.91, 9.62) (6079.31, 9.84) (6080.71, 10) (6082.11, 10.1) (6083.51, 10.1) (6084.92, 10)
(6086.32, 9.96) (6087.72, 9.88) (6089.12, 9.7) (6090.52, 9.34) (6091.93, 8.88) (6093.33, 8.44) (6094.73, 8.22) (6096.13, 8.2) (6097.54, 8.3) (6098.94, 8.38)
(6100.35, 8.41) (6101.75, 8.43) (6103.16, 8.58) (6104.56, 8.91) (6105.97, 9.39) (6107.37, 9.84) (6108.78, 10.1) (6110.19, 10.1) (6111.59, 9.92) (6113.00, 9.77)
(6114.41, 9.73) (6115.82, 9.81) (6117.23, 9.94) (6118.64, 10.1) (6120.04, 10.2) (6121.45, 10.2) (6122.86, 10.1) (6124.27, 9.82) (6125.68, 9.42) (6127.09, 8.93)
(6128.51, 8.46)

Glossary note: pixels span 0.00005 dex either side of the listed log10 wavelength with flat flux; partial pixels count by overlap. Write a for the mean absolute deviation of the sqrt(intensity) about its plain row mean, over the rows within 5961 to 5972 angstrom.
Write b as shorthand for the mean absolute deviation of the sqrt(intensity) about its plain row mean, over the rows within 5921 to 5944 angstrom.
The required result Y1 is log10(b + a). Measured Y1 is -1.6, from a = 0.00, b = 0.019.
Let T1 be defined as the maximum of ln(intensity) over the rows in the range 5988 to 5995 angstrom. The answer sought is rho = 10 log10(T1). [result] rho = 3.52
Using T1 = 2.25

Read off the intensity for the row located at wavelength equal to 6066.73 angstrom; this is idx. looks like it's 9.6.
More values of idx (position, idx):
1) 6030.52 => 10.1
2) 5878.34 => 10.4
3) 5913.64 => 9.71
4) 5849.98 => 9.72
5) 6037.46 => 10.3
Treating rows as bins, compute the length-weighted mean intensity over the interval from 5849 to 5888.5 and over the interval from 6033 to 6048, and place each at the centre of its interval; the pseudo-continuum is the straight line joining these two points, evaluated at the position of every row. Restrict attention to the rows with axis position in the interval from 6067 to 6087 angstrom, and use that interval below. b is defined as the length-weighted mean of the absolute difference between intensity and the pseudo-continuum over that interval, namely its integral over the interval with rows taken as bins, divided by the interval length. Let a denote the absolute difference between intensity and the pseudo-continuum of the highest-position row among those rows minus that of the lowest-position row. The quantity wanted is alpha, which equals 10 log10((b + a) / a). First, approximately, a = 0.36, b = 0.30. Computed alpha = 3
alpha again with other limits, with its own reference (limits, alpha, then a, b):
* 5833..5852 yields -7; -0.41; 0.32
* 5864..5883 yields 5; 0.20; 0.40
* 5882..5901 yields 8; 0.25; 1.20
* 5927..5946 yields 8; 0.03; 0.18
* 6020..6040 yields 7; 0.14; 0.60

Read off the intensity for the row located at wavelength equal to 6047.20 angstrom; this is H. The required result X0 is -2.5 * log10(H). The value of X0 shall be -2.40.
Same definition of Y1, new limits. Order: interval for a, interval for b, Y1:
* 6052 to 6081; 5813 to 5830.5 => -1.3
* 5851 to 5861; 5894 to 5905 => -0.9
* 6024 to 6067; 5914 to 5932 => -1.0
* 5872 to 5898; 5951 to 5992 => -0.8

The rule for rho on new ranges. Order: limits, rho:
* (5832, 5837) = 3.56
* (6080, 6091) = 3.64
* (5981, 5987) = 3.56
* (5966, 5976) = 3.59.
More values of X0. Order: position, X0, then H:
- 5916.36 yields -2.48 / 9.79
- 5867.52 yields -2.52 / 10.2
